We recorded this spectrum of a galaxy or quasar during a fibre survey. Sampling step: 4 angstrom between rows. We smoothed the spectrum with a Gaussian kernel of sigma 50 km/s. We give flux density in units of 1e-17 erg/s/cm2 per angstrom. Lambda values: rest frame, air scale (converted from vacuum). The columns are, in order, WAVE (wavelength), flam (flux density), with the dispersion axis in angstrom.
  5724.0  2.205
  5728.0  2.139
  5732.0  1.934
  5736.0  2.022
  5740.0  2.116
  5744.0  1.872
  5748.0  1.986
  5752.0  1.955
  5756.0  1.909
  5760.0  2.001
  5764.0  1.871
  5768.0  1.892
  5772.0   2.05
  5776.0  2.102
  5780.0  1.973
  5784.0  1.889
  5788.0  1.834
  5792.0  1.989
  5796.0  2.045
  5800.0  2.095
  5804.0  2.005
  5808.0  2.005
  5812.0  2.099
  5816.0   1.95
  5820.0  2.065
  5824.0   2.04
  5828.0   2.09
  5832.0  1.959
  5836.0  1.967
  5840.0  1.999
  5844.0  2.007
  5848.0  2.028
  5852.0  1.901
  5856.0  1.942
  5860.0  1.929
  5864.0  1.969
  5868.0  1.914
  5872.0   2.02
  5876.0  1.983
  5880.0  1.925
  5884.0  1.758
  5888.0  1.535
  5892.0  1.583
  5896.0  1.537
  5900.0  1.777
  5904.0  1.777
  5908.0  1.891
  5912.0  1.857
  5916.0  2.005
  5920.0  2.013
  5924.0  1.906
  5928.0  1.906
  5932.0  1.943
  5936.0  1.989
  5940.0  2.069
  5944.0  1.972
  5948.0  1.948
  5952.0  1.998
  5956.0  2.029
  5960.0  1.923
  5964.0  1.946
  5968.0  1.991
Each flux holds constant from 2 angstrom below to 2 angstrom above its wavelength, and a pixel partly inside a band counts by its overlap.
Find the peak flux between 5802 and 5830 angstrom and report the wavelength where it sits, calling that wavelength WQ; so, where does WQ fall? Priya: 5812.0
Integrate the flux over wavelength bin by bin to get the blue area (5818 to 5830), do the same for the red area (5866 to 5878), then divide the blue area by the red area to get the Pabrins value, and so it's 1.05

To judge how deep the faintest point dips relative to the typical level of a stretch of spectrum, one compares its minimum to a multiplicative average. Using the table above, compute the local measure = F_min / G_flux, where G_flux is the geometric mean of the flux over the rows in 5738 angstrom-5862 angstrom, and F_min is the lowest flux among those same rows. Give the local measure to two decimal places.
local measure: 0.92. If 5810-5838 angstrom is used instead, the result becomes 0.96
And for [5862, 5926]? 0.84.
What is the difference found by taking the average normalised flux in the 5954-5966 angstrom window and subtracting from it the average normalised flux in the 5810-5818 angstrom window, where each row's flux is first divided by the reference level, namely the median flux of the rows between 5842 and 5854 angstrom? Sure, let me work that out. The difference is -0.029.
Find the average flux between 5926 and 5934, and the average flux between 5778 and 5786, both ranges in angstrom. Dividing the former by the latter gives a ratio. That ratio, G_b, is 1.00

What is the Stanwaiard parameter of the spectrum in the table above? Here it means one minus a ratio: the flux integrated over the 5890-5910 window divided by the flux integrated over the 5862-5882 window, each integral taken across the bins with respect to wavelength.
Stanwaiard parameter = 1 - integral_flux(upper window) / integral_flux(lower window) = 0.127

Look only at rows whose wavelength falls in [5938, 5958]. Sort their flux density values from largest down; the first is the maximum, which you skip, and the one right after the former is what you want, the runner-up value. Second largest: 2.029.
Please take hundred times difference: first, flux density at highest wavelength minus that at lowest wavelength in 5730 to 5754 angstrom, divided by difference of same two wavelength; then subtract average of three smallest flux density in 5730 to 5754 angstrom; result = -192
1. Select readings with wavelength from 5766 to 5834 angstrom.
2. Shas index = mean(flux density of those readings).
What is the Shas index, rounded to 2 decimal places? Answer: 2.00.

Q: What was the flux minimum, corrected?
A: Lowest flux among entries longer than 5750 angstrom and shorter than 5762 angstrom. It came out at 1.909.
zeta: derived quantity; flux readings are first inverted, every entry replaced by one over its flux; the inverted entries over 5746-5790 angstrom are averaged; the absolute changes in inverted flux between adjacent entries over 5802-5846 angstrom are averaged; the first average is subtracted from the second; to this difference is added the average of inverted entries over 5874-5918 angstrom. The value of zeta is 0.067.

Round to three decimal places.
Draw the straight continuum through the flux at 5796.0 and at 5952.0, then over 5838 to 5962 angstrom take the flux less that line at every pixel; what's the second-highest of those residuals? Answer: 0.032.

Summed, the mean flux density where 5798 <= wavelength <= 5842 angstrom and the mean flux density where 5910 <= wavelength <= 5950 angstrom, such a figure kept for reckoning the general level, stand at 3.99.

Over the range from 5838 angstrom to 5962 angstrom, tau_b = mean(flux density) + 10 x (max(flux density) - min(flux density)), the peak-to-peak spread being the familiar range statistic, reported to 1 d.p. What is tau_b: 7.2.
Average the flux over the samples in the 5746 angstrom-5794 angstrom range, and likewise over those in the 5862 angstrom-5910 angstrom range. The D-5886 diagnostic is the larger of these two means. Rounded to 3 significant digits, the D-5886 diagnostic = 1.95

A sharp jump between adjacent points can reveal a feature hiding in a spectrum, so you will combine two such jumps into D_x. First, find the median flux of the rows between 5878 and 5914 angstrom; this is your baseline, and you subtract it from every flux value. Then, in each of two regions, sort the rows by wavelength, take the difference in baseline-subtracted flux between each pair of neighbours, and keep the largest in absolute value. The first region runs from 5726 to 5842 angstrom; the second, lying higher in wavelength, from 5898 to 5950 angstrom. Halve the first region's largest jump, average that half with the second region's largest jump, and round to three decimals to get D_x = 0.135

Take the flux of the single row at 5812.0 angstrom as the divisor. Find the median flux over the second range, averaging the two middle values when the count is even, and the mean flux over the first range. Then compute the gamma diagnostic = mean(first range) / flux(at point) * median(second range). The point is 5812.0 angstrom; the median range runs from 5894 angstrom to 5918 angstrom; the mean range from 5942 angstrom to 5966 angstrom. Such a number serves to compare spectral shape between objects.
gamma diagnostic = 1.70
